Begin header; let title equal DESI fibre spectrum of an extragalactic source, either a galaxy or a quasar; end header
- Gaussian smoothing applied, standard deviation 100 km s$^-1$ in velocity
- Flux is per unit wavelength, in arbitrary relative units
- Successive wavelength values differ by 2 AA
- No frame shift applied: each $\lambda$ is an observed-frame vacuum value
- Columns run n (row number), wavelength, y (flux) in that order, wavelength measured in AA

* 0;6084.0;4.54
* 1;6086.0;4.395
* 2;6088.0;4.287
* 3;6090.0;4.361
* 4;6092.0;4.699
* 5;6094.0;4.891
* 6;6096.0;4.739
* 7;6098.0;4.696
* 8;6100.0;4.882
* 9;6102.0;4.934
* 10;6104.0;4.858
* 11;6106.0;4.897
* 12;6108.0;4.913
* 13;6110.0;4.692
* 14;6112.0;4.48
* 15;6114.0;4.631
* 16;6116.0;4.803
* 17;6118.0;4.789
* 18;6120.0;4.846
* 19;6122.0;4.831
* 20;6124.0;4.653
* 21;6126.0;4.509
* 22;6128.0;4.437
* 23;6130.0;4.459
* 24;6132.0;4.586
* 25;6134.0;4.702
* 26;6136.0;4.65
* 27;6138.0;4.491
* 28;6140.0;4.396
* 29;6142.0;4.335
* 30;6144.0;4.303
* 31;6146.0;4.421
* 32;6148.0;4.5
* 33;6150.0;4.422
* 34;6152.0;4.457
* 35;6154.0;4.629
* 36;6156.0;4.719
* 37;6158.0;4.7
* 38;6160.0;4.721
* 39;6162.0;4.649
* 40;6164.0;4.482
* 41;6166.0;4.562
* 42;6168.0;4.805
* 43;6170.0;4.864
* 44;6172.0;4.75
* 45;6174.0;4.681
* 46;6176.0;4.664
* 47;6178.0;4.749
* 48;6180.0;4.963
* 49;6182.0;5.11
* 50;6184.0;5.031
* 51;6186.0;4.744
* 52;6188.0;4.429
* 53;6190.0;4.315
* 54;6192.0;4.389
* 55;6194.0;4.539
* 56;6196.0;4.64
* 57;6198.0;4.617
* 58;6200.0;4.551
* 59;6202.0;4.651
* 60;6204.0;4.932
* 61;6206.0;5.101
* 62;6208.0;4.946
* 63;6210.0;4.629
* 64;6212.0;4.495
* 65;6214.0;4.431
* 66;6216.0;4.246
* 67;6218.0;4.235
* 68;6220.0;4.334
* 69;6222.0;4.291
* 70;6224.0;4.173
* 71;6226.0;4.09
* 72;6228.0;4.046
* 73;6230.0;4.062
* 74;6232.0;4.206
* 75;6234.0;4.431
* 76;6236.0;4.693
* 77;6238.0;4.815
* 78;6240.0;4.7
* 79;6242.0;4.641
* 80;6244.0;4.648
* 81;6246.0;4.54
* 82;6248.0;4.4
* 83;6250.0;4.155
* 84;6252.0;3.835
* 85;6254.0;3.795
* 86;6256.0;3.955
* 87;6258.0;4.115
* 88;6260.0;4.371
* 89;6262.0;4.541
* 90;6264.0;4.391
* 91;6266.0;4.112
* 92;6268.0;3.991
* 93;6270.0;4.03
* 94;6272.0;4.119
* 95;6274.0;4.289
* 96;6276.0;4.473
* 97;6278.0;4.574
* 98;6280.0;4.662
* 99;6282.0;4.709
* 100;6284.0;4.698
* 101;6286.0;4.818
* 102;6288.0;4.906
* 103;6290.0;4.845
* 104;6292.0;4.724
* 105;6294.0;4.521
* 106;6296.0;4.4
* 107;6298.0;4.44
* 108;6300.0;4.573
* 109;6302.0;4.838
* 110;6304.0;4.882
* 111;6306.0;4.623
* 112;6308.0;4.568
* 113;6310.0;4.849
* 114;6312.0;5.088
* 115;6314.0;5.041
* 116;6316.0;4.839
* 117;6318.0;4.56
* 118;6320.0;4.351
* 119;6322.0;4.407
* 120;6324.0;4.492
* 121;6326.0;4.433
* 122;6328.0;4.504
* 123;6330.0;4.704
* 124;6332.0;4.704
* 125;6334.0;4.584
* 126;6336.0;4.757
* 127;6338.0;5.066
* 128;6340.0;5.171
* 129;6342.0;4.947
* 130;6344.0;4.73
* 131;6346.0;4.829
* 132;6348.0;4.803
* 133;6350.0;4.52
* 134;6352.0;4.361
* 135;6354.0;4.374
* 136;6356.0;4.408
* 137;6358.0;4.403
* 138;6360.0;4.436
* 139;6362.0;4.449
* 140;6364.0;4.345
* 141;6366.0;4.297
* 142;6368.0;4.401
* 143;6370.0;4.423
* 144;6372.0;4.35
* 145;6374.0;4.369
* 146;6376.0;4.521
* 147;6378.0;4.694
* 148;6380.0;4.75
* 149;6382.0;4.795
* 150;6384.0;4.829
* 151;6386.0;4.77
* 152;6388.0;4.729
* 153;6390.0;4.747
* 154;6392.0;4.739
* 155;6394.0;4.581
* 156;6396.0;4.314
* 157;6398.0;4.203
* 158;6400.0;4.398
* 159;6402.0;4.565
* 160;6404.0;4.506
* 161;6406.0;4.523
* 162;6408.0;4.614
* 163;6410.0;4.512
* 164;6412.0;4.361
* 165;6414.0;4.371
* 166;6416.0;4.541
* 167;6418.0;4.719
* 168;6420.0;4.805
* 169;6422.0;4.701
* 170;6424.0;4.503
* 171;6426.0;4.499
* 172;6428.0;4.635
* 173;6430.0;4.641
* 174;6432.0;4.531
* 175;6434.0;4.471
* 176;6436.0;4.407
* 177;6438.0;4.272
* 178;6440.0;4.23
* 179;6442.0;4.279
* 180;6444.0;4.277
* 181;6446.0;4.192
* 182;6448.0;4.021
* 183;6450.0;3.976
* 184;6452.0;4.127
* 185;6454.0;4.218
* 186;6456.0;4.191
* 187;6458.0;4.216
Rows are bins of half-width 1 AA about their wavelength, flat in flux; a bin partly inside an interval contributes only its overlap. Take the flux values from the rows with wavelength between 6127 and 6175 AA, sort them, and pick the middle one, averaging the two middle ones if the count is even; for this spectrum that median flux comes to 4.57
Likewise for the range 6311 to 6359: 4.64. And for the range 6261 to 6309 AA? 4.57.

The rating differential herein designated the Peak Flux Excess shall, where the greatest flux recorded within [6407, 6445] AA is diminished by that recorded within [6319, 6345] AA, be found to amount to -0.37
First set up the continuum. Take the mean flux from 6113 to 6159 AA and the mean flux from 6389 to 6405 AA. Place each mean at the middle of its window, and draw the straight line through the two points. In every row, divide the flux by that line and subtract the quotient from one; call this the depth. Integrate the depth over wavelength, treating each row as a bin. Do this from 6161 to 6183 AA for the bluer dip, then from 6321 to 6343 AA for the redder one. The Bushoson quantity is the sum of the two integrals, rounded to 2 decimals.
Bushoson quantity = -1.78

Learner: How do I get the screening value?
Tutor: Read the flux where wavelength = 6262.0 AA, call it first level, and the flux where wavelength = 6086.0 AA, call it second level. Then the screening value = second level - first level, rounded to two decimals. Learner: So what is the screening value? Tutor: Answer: -0.15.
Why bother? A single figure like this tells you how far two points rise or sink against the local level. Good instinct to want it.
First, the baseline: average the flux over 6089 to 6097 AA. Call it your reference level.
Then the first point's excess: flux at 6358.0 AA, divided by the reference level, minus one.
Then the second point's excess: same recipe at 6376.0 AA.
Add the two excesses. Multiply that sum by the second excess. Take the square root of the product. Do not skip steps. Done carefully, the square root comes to 0.054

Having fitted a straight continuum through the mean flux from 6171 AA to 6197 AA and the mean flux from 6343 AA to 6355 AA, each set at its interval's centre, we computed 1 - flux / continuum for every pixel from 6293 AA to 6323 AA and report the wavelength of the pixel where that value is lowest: 6312.0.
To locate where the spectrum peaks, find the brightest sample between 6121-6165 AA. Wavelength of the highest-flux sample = 6122.0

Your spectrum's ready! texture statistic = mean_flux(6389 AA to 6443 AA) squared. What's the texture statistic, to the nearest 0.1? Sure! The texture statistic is 20.3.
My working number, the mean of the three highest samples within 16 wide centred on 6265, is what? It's 4.4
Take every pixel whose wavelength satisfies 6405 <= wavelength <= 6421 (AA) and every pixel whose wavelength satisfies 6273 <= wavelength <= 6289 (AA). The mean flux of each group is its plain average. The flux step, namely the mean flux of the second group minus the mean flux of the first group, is 0.09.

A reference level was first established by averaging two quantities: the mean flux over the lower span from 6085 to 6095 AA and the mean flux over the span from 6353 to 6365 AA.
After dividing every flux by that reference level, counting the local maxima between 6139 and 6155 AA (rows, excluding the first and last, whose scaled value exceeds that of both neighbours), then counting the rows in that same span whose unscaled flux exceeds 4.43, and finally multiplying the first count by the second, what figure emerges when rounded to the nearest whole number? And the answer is 3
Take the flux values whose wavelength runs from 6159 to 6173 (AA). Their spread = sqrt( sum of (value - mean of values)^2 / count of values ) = 0.125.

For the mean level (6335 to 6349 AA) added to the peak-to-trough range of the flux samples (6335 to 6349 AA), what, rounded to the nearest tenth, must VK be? 5.3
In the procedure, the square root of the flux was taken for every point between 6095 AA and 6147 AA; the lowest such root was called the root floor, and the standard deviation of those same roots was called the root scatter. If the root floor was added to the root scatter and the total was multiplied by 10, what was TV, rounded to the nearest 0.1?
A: 21.2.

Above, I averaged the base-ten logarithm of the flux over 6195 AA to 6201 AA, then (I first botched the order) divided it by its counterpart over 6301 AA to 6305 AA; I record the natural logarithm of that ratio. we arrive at -0.035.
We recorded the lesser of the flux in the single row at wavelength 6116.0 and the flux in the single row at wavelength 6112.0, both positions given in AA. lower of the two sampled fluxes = 4.48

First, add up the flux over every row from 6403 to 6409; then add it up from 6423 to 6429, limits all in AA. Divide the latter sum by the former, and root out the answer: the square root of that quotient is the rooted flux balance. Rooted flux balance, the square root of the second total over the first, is 1.00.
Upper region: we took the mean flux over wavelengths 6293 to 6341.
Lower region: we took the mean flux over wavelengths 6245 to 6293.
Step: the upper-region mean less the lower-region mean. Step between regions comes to 0.31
